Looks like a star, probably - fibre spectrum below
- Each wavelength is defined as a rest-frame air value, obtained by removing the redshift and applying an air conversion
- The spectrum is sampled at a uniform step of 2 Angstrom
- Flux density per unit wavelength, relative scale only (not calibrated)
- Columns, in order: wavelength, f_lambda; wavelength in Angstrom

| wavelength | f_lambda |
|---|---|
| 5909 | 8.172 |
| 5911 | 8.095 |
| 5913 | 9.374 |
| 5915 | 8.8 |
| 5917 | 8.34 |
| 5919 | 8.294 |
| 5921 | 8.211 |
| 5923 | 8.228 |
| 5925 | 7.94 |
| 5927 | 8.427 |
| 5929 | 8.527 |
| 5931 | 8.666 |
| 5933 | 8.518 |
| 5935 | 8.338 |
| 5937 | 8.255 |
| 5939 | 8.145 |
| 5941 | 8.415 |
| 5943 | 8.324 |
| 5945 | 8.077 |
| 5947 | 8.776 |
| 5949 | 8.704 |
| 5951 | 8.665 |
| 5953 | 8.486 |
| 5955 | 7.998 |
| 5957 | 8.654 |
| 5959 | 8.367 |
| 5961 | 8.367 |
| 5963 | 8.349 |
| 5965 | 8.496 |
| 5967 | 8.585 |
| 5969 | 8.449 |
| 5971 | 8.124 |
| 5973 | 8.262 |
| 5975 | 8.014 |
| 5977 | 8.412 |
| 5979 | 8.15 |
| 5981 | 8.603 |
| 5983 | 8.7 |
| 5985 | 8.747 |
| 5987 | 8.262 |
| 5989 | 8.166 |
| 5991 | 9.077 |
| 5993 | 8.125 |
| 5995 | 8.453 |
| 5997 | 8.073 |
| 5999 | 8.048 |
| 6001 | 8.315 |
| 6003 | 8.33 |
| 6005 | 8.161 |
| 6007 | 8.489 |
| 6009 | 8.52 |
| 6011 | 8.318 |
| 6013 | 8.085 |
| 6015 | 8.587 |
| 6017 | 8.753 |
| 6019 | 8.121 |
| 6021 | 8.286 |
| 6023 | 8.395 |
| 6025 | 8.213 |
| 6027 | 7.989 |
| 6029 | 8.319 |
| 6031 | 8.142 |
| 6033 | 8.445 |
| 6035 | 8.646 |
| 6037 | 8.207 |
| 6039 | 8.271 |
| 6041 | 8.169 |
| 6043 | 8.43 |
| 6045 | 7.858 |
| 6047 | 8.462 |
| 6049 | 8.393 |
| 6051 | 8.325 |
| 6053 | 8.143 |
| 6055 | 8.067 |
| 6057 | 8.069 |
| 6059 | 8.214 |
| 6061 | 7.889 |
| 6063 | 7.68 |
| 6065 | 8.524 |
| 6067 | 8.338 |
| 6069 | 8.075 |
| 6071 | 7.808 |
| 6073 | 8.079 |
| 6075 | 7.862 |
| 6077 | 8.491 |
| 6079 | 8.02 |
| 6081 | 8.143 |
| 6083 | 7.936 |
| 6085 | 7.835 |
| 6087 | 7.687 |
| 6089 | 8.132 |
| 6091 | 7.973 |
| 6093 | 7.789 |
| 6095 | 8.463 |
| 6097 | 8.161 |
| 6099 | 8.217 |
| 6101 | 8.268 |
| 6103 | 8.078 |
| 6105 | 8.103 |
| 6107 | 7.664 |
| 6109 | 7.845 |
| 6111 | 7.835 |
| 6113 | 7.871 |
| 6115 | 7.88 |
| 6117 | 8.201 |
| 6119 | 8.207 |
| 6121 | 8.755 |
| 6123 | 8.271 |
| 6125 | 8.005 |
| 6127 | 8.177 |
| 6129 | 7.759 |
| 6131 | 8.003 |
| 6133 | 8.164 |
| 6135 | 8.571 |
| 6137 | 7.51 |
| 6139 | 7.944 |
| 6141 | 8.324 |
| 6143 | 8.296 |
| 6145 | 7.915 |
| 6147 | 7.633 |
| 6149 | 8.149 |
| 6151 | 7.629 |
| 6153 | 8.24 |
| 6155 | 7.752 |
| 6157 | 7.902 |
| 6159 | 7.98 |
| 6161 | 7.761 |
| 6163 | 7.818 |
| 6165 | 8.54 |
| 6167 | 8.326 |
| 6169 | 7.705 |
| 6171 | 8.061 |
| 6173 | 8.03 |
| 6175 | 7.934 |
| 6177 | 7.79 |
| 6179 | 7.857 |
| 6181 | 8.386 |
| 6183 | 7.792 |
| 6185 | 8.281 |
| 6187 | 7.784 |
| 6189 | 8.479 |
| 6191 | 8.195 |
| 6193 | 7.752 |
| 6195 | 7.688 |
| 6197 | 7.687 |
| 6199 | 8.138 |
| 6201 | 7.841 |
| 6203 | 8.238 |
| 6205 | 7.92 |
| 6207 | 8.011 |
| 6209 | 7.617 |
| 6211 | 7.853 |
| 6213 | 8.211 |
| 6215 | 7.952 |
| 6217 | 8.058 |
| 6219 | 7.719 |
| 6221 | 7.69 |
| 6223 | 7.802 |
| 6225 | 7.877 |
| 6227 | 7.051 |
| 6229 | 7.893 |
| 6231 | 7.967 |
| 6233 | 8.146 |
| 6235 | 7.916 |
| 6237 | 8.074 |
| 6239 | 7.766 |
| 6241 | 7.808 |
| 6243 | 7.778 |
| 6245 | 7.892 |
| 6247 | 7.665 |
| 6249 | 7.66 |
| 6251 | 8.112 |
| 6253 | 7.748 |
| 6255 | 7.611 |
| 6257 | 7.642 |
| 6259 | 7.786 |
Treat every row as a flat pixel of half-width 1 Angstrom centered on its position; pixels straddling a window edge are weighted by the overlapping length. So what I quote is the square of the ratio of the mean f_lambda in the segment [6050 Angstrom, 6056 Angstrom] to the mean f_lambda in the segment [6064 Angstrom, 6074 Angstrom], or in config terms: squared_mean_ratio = 1.00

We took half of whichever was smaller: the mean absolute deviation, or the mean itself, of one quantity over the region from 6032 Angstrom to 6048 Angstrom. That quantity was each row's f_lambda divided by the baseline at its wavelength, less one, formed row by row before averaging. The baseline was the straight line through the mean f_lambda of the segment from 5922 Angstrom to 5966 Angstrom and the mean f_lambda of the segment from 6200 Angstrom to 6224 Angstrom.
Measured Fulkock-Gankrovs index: 0.0054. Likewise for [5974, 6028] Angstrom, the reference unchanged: 0.0033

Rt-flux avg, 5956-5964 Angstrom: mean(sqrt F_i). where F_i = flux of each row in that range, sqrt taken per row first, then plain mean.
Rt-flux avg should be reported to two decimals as 2.90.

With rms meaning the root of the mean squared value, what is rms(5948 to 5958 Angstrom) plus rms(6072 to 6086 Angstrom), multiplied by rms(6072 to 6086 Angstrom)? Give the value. 133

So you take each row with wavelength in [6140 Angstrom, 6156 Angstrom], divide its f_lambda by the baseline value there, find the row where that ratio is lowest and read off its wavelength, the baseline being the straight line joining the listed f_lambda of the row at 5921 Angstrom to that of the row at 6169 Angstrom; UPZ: 6147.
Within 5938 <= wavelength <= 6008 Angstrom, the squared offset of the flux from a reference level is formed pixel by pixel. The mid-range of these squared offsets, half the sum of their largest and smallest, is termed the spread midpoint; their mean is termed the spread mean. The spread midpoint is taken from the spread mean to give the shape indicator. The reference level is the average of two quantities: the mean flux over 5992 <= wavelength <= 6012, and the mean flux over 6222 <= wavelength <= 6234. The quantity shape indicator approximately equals -0.36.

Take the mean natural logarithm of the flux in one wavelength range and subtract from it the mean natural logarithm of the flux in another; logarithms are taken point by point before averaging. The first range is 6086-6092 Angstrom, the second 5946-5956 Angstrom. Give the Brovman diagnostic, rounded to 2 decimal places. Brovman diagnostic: -0.07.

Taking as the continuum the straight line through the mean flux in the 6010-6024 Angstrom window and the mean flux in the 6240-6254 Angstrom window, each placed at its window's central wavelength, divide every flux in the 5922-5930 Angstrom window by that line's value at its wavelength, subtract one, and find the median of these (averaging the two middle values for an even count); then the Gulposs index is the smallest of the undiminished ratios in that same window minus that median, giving 0.955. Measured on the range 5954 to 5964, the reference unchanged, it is 0.956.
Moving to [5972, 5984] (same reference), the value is 0.962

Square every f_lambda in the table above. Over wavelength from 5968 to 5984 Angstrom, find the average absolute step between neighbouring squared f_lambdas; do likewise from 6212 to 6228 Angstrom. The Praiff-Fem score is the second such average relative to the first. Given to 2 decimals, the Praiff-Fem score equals 0.85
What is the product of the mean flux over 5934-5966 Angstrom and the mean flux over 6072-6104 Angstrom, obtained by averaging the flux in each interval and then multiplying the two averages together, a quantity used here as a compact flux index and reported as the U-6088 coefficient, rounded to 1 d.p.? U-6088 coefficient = 67.8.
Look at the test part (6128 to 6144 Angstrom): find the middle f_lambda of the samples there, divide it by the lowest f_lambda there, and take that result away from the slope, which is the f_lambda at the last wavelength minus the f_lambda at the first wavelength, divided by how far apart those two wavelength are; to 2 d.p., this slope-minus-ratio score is -1.04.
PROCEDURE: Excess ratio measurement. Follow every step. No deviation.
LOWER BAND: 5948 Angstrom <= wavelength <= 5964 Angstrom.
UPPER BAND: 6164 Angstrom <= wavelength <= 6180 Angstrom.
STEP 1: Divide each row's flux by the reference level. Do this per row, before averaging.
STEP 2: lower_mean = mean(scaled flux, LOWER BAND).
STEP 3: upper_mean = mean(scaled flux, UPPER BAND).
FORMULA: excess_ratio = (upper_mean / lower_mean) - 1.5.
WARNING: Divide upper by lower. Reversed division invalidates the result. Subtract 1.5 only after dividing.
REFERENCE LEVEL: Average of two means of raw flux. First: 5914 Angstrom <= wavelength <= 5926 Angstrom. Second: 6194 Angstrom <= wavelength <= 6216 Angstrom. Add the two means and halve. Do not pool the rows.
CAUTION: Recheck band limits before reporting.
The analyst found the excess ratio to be -0.55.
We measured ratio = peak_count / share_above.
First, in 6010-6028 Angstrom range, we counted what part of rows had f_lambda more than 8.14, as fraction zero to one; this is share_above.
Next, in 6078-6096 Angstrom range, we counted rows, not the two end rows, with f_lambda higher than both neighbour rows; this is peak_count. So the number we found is 3.0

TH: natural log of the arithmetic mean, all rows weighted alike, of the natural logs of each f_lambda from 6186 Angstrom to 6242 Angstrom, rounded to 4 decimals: 0.7256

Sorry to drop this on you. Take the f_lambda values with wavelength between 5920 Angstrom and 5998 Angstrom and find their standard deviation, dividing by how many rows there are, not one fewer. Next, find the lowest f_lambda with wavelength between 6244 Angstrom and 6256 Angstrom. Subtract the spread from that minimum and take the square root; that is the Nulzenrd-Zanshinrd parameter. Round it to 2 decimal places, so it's 2.71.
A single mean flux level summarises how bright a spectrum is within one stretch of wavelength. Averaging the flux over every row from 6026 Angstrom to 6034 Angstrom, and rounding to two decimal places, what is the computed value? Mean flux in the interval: 8.22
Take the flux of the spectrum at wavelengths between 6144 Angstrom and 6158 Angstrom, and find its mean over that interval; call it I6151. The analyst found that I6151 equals 7.89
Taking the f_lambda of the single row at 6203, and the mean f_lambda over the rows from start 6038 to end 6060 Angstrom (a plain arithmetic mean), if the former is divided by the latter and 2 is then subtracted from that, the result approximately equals -1.00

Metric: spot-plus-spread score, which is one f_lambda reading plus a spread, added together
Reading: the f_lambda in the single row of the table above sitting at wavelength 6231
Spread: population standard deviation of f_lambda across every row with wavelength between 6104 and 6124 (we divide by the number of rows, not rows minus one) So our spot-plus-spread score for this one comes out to 8.27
